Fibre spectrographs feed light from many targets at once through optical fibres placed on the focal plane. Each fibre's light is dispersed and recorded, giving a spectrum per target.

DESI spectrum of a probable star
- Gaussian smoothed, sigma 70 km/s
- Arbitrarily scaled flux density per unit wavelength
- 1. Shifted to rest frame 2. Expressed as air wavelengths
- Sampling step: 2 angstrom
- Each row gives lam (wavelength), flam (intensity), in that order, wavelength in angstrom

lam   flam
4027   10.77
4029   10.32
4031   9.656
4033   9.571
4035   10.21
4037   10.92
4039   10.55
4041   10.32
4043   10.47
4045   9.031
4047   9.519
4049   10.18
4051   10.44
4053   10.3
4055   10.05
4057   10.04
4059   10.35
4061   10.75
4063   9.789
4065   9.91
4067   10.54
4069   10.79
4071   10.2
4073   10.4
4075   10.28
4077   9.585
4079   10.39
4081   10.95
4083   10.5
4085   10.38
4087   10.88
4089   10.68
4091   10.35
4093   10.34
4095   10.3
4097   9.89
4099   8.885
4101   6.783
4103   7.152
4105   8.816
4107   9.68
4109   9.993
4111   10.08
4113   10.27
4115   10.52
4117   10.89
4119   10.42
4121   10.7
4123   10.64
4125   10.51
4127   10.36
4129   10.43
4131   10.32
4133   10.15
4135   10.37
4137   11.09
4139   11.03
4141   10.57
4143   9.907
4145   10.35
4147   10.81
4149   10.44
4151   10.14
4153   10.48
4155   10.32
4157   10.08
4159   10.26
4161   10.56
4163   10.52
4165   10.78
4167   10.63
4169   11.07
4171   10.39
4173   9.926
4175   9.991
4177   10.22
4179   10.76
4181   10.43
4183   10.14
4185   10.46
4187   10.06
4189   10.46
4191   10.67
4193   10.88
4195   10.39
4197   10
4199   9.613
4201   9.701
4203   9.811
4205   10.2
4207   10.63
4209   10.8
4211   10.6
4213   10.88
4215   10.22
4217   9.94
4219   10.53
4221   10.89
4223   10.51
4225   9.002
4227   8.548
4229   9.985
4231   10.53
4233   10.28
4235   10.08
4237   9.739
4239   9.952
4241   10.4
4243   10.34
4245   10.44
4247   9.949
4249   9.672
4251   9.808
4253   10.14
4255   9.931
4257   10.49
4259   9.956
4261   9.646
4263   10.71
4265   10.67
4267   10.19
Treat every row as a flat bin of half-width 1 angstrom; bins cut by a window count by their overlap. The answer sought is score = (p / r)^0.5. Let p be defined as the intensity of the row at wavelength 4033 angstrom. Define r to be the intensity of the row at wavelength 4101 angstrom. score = 1.19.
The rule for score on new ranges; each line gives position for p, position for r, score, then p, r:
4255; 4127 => 0.98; 9.931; 10.36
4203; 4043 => 0.97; 9.811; 10.47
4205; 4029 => 0.99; 10.2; 10.32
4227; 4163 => 0.90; 8.548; 10.52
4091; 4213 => 0.98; 10.35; 10.88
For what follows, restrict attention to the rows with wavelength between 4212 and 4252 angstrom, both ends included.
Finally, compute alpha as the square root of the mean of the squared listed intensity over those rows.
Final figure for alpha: 10.1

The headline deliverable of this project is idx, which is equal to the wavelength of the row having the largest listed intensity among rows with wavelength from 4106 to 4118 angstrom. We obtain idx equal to 4117 angstrom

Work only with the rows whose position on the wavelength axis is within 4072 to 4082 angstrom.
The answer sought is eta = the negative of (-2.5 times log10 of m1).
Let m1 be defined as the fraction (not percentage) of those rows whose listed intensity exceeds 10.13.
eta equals -0.24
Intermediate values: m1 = 0.80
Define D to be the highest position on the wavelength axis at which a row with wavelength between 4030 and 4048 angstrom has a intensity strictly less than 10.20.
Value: 4047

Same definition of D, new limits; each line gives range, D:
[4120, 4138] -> 4133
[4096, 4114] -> 4111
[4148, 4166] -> 4157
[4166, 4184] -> 4183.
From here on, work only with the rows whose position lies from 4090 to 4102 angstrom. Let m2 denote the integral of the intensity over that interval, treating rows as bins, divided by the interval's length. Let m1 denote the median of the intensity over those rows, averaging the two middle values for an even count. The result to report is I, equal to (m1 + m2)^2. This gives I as 381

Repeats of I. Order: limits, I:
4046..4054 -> 414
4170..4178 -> 410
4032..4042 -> 426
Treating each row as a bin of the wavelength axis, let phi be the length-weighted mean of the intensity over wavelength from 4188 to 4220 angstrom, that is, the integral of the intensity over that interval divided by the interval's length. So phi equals 10.3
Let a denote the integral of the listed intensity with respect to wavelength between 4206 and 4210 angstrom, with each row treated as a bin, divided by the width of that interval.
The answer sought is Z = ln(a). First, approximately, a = 10.7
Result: 2.37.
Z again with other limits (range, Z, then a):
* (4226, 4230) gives 2.23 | 9.3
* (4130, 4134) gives 2.33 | 10.2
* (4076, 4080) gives 2.30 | 10.0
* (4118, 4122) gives 2.36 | 10.6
